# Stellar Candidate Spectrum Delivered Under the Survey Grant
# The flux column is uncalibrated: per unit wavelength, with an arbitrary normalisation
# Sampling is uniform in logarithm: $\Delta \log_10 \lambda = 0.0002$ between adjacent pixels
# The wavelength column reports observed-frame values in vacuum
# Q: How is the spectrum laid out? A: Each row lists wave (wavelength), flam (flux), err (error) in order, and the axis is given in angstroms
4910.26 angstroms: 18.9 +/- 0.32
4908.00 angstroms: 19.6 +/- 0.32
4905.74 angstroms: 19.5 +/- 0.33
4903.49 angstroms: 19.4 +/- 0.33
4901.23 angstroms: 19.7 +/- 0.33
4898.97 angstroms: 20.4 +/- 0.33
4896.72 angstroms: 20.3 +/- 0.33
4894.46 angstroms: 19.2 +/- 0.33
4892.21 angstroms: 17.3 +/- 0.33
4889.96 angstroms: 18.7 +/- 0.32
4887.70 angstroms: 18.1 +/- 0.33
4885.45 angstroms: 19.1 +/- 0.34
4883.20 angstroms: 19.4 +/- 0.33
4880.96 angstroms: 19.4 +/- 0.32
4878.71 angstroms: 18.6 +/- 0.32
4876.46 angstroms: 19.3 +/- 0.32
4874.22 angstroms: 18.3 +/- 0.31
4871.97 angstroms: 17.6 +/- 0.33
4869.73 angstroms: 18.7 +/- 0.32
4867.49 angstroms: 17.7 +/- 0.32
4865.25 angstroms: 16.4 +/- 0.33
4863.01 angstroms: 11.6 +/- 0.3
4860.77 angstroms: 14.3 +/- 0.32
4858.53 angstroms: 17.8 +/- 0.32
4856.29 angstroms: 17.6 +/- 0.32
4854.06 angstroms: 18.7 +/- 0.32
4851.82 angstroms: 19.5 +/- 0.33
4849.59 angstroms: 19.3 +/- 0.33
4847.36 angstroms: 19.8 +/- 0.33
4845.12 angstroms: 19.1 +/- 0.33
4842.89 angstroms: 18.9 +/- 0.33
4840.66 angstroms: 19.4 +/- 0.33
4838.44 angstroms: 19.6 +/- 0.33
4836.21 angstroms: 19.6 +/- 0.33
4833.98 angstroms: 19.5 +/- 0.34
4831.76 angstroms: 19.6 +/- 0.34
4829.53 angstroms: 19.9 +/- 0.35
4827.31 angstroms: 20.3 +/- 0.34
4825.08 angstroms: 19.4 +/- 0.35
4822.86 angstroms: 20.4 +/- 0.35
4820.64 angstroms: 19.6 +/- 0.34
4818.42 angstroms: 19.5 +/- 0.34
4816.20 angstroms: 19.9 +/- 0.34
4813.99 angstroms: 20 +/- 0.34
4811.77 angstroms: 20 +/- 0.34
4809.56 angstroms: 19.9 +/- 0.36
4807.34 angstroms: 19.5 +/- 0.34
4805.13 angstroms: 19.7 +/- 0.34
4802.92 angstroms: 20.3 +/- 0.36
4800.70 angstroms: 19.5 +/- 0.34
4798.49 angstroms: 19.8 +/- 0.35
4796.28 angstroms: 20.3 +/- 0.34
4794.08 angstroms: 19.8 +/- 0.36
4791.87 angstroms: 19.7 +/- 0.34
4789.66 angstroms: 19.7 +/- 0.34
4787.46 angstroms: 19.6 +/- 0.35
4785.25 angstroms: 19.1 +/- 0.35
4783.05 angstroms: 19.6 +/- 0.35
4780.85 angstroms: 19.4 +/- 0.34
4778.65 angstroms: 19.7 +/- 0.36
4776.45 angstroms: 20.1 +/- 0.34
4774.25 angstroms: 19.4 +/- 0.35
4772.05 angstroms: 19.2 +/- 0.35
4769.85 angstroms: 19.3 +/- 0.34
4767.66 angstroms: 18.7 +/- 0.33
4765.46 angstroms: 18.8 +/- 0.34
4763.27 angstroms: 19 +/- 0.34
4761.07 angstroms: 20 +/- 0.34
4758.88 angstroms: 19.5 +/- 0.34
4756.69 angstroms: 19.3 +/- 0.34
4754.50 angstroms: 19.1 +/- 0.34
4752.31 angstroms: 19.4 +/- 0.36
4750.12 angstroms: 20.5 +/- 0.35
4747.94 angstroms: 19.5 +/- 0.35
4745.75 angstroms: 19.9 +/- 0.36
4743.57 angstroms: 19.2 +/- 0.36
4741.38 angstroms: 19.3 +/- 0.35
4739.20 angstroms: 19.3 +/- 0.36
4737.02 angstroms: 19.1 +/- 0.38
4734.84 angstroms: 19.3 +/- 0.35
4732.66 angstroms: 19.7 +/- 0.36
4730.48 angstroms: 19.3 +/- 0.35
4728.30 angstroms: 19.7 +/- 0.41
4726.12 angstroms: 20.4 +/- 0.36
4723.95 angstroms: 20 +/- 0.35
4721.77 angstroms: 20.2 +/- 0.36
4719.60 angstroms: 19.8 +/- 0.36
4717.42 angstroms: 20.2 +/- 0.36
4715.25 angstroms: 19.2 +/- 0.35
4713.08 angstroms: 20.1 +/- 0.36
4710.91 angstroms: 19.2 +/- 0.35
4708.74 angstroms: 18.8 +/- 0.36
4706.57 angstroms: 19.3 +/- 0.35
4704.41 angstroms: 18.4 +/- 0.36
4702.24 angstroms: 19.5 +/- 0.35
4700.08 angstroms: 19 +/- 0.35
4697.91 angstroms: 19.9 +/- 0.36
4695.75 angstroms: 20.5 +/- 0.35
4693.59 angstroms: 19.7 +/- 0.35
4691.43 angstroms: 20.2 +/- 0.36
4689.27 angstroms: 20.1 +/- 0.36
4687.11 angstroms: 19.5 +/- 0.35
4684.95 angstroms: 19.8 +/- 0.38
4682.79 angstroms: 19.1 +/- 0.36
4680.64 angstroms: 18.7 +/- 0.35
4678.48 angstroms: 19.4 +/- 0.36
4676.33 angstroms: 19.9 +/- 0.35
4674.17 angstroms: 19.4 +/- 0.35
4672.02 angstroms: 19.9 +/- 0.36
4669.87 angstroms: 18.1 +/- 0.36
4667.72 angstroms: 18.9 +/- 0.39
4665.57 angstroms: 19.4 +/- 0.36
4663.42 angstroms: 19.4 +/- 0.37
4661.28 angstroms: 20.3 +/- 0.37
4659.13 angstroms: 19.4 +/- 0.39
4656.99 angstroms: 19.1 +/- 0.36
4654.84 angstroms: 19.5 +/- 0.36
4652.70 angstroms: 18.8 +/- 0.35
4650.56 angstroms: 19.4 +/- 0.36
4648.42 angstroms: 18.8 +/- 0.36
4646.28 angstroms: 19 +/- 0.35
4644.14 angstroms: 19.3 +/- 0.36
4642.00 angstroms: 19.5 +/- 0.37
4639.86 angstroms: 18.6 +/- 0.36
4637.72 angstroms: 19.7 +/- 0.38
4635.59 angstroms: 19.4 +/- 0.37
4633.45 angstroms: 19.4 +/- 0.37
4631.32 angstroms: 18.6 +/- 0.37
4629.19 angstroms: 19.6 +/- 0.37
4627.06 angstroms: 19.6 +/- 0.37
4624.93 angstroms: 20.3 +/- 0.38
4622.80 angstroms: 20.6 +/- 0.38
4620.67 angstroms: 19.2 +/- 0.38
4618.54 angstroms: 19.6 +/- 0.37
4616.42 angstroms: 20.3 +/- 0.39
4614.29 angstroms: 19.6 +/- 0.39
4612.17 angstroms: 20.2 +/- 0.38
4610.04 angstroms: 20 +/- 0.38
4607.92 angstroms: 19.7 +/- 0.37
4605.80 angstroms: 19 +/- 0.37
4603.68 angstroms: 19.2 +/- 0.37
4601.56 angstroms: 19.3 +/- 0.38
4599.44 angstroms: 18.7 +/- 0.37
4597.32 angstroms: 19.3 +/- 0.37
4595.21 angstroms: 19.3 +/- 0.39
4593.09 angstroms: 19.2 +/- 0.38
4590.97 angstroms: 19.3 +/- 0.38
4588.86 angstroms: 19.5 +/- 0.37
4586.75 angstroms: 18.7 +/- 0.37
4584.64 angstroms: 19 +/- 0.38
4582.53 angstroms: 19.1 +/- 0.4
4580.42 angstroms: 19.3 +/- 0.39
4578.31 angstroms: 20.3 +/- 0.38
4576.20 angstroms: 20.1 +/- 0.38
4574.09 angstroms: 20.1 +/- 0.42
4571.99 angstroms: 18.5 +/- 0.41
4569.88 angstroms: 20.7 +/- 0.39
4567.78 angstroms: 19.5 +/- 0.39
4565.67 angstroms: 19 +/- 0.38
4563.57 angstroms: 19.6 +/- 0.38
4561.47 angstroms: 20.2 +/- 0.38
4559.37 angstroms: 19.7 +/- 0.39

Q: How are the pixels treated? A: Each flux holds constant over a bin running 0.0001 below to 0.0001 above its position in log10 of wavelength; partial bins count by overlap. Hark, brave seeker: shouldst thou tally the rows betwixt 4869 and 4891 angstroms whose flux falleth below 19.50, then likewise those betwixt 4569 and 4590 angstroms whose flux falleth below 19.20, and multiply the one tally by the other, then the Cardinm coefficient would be 40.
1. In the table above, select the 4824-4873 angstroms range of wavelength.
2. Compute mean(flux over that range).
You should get 18.4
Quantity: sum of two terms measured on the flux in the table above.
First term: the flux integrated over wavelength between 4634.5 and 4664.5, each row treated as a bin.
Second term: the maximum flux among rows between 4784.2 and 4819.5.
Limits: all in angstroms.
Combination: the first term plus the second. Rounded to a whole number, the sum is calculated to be 599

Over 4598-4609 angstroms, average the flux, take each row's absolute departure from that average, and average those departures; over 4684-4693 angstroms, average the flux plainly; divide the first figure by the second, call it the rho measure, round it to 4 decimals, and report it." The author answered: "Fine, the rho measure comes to 0.0133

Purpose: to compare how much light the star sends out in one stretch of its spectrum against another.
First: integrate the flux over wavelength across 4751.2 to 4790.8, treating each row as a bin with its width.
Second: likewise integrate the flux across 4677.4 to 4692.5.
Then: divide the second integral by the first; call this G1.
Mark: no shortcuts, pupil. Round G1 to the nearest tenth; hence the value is 0.4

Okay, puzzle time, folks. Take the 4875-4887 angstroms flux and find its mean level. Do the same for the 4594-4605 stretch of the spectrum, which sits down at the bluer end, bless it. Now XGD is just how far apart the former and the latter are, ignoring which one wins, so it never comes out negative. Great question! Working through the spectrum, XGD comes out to 0.0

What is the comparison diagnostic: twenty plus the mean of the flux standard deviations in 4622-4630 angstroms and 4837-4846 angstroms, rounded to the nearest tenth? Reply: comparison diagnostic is 20.4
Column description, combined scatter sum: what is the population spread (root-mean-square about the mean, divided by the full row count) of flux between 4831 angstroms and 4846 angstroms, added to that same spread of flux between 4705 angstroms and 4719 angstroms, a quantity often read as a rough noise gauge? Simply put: 0.77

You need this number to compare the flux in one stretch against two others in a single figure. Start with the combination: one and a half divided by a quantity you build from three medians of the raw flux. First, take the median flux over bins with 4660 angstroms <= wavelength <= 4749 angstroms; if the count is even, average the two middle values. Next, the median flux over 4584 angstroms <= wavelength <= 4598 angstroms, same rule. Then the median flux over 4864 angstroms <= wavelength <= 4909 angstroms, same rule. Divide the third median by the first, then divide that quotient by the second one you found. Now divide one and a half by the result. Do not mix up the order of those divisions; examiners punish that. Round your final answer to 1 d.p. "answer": 29.5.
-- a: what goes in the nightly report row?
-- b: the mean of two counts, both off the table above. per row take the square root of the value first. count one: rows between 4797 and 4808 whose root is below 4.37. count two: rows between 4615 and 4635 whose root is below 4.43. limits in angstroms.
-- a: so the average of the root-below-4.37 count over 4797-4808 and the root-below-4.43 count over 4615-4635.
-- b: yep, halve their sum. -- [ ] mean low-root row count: 3.0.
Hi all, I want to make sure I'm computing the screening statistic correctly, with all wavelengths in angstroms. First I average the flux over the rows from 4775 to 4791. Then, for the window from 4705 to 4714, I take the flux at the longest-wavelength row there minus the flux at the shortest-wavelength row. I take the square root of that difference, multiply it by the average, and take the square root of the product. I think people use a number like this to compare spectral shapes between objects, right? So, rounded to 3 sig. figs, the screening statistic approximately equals 4.19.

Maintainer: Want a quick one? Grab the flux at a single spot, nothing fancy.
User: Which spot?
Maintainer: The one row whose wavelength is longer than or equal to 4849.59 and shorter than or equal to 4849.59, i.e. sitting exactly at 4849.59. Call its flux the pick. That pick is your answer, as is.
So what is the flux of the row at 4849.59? 19.3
